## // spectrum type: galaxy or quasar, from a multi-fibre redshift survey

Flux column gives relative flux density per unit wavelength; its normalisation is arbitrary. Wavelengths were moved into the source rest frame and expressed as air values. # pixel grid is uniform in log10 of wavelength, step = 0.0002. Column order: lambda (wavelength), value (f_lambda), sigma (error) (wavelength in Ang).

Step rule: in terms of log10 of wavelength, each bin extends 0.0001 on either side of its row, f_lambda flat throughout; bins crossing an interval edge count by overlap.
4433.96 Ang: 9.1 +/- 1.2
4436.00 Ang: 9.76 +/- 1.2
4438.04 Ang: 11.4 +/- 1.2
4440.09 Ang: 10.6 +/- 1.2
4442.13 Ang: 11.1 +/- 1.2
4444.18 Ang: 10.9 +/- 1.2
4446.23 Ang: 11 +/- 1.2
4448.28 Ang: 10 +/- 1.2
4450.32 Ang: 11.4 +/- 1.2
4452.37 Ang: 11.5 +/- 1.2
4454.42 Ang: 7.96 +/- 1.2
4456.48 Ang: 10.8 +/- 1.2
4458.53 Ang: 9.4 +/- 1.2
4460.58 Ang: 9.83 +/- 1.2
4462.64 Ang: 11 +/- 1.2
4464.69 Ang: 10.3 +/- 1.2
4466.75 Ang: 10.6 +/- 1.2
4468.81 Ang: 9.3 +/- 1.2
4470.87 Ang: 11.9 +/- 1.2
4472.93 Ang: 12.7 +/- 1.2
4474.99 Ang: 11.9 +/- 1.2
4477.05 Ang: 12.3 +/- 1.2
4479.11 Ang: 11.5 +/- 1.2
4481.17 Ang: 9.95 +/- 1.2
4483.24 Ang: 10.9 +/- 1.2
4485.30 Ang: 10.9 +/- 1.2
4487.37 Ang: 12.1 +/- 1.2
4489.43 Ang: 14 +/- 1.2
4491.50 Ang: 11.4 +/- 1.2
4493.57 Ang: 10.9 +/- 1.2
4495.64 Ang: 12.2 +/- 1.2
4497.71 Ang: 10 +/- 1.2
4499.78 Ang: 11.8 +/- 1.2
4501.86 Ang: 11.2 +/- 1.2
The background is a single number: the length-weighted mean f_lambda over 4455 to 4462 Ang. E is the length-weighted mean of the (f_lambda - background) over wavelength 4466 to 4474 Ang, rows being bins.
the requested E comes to 1.2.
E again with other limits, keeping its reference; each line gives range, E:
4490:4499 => 1.4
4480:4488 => 1.0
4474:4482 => 1.5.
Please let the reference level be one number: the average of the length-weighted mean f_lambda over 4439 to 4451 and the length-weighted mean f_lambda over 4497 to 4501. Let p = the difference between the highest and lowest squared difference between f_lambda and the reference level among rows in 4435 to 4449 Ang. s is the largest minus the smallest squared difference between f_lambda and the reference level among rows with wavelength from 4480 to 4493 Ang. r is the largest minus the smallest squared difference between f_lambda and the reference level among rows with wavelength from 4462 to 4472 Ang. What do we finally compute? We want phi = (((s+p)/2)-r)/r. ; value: 1.2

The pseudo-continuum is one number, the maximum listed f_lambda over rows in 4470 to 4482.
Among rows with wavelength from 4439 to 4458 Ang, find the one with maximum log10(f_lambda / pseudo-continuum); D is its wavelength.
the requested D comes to 4452.37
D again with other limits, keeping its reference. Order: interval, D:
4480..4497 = 4489.43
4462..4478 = 4472.93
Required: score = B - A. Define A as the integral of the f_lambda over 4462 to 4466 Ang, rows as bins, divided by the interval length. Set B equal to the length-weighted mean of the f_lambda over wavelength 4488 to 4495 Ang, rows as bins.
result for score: 1.5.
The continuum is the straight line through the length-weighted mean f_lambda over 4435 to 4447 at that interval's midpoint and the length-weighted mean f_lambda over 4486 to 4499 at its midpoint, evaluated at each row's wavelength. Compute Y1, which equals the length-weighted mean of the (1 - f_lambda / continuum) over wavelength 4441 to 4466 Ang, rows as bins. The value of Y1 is 0.05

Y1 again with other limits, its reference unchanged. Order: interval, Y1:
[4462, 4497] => 0.01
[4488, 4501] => 0.00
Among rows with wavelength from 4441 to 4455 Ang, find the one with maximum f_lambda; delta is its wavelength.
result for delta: 4452.37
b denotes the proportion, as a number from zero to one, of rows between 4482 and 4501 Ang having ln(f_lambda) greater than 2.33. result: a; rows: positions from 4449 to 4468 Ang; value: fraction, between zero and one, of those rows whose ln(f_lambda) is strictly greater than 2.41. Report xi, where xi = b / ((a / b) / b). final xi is 3.16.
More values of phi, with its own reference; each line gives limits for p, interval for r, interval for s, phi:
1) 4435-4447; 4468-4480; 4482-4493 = 0.9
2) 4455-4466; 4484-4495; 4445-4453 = -0.8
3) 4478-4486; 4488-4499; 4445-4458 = -0.5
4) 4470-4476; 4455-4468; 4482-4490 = 1.7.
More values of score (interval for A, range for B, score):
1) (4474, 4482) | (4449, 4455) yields -1.0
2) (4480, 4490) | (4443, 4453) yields -0.5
